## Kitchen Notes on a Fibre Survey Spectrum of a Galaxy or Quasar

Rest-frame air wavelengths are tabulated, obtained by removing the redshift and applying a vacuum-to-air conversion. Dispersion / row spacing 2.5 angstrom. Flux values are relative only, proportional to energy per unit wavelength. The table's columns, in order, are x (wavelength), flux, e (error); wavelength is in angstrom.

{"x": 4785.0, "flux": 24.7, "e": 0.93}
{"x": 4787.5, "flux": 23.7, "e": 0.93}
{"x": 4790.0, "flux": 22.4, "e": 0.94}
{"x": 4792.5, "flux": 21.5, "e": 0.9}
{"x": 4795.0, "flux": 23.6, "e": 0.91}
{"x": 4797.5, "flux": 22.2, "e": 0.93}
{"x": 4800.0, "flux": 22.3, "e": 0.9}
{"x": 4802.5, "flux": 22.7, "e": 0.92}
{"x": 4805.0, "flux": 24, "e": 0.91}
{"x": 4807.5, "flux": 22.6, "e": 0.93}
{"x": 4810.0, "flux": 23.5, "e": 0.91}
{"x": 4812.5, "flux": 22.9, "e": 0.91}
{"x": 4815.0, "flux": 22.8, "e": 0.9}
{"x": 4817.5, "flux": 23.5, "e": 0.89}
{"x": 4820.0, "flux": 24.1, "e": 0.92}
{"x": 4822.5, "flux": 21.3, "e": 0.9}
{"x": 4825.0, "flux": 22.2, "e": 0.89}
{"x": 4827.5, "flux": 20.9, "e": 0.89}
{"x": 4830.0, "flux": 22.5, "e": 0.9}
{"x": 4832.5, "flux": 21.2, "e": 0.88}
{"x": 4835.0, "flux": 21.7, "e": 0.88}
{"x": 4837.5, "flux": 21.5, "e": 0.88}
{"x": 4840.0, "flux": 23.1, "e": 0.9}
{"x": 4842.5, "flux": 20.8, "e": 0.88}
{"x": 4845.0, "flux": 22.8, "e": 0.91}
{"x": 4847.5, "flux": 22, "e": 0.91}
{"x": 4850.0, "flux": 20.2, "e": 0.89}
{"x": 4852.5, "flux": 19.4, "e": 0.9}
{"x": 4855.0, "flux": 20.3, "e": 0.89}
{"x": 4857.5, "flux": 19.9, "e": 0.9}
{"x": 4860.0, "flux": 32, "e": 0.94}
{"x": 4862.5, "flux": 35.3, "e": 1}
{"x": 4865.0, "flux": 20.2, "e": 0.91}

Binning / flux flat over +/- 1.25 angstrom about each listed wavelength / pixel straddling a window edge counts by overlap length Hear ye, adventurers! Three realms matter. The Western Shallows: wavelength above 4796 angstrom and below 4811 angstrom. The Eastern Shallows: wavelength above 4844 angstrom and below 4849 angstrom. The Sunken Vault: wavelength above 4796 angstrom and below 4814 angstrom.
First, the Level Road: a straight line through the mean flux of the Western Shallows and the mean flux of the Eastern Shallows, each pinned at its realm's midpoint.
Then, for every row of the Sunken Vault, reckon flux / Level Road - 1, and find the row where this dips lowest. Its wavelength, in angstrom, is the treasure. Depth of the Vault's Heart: 4797.5 angstrom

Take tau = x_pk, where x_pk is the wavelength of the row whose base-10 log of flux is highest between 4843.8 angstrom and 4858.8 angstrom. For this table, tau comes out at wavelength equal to 4845.0 angstrom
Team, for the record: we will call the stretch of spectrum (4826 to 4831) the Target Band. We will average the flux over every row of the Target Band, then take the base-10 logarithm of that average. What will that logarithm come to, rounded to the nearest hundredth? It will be 1.34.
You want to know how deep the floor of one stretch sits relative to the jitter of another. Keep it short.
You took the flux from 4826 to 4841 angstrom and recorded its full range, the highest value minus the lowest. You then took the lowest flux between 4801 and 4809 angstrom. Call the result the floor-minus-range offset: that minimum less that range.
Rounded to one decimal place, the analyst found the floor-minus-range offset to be 20.4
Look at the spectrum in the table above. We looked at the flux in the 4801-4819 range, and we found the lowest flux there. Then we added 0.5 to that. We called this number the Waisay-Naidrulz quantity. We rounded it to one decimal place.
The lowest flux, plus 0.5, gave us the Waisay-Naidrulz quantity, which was 23.1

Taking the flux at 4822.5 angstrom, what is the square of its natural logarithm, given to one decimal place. 9.4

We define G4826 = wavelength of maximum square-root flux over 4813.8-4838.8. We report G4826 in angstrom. 4820.0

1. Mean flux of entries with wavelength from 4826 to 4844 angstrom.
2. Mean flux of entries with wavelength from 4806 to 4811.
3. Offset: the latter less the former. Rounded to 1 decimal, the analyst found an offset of 1.4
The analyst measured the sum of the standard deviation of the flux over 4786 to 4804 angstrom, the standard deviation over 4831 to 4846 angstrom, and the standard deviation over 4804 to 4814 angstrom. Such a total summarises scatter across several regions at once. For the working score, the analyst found 2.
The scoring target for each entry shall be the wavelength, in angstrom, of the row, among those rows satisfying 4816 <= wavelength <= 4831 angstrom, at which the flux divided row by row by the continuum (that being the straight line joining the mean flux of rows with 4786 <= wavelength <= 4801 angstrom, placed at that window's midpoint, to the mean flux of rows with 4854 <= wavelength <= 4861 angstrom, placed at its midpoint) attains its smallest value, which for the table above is 4827.5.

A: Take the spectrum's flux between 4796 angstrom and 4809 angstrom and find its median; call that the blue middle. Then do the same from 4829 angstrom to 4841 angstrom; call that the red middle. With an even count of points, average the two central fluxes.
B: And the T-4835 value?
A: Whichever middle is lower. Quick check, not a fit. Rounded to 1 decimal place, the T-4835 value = 21.7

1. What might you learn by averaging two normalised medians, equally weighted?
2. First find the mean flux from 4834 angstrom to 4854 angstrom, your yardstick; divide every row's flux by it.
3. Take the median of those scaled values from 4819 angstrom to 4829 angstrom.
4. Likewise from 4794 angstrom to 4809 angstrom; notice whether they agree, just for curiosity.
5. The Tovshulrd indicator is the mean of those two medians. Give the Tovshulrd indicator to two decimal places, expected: 1.04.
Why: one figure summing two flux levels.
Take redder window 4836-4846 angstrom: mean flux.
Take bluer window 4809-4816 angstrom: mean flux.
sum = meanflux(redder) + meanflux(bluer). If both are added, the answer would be 45.1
